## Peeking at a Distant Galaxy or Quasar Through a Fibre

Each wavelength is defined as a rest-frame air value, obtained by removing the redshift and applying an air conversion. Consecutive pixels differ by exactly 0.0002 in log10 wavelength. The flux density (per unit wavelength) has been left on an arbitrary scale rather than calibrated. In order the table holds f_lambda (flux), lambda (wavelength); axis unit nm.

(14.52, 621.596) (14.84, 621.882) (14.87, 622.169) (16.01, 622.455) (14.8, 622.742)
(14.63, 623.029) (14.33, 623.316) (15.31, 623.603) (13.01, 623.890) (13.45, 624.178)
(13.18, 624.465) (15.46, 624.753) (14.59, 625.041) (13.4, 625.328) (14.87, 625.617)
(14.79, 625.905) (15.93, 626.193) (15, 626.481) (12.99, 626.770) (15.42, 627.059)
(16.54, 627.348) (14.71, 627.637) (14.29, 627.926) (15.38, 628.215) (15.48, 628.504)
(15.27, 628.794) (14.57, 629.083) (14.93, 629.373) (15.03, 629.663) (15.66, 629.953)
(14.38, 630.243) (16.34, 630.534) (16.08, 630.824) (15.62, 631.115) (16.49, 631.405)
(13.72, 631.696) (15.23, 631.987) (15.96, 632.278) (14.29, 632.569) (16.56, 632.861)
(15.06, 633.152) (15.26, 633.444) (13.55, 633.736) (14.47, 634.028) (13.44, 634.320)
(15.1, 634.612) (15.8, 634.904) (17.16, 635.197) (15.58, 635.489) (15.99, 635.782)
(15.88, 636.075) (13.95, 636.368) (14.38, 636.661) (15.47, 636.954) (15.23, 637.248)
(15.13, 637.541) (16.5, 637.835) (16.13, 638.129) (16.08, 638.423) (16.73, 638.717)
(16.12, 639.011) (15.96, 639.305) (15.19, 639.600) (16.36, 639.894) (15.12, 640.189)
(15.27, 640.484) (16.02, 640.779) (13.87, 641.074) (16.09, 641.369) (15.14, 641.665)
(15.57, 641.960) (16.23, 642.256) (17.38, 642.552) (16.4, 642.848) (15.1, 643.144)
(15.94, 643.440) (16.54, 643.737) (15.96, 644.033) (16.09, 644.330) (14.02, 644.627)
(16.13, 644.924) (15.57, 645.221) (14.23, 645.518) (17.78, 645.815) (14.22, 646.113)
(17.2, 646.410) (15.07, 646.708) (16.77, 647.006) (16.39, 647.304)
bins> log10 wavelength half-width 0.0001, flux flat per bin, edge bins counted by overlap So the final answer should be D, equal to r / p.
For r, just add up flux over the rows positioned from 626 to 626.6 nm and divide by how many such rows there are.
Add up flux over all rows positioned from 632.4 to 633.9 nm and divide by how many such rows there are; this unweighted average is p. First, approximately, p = 14.9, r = 15.5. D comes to 1.03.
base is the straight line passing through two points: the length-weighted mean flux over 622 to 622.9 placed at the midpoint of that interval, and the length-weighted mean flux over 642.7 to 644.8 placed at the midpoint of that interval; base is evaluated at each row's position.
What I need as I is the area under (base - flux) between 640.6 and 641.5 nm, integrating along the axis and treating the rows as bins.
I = 0.3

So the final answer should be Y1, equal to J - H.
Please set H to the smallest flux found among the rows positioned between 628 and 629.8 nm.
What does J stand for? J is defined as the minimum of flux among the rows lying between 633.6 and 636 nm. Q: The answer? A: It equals -1.1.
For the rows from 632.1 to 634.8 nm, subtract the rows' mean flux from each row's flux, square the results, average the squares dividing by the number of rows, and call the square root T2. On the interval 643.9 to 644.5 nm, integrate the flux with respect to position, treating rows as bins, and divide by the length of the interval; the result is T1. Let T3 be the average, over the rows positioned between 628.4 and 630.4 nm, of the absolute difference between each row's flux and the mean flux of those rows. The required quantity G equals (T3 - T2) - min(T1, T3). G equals -1.0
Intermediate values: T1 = 15.9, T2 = 0.98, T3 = 0.36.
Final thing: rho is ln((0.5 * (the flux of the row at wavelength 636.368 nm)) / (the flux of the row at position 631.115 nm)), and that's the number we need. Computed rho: -0.81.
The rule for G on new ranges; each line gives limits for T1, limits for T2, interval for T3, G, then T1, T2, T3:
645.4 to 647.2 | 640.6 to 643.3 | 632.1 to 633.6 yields -0.9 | 15.9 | 0.93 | 0.67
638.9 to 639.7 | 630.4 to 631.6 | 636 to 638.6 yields -0.3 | 15.8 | 0.33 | 0.66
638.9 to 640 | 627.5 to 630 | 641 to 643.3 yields -0.4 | 15.9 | 0.43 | 0.80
